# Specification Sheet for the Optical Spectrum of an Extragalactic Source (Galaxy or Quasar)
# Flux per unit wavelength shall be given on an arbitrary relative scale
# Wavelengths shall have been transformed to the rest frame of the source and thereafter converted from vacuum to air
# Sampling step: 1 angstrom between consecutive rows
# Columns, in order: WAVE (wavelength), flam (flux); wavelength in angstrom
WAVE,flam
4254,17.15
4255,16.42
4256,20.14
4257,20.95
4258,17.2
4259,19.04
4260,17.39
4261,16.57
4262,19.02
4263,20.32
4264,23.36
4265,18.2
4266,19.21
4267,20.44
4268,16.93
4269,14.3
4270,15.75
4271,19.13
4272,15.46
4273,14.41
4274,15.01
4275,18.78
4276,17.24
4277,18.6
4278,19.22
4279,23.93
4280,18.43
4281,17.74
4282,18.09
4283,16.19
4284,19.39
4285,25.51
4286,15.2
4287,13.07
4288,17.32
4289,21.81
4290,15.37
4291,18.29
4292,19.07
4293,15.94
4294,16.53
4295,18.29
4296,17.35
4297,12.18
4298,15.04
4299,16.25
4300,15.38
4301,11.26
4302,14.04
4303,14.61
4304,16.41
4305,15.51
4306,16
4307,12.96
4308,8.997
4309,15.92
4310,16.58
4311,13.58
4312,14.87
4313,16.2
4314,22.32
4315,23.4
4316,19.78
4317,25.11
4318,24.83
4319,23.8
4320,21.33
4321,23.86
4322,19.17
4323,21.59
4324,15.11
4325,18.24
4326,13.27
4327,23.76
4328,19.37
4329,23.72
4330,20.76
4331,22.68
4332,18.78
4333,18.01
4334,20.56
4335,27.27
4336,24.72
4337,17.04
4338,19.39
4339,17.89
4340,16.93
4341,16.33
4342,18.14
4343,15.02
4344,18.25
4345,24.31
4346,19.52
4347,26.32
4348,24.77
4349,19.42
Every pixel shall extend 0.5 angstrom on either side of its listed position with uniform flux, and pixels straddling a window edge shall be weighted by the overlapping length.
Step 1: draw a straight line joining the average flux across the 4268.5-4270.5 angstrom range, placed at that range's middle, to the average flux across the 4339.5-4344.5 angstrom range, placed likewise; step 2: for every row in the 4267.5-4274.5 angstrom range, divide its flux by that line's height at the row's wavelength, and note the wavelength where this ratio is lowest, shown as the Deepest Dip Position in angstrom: 4269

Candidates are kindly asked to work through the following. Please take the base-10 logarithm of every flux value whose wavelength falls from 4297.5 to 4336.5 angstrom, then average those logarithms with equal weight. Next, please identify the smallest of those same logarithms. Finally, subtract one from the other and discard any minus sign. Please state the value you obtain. 0.30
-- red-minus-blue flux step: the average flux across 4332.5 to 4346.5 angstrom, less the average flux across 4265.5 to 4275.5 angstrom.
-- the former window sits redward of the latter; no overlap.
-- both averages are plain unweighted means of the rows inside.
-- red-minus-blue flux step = 3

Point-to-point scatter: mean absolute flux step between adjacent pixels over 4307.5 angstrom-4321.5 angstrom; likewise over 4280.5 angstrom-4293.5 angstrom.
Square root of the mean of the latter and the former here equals 1.81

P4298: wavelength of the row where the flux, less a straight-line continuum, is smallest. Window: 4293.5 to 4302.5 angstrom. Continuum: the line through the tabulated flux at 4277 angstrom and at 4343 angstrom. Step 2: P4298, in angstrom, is 4301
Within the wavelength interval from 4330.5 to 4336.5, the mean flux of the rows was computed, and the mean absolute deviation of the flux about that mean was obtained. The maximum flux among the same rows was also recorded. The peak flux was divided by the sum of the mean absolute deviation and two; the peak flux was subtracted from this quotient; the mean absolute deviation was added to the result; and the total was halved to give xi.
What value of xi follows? -9.4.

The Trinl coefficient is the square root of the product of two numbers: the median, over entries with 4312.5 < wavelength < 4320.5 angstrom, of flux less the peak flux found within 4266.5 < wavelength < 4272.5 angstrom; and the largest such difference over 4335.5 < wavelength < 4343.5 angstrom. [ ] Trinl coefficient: 3.2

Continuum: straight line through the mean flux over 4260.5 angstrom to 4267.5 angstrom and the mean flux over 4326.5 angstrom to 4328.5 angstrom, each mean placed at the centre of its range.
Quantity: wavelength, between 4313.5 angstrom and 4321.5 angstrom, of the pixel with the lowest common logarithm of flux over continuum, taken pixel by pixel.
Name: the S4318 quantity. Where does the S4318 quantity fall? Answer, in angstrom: 4316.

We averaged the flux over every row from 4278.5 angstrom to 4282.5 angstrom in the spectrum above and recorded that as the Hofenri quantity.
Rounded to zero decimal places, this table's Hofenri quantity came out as 20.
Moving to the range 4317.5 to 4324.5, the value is 21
